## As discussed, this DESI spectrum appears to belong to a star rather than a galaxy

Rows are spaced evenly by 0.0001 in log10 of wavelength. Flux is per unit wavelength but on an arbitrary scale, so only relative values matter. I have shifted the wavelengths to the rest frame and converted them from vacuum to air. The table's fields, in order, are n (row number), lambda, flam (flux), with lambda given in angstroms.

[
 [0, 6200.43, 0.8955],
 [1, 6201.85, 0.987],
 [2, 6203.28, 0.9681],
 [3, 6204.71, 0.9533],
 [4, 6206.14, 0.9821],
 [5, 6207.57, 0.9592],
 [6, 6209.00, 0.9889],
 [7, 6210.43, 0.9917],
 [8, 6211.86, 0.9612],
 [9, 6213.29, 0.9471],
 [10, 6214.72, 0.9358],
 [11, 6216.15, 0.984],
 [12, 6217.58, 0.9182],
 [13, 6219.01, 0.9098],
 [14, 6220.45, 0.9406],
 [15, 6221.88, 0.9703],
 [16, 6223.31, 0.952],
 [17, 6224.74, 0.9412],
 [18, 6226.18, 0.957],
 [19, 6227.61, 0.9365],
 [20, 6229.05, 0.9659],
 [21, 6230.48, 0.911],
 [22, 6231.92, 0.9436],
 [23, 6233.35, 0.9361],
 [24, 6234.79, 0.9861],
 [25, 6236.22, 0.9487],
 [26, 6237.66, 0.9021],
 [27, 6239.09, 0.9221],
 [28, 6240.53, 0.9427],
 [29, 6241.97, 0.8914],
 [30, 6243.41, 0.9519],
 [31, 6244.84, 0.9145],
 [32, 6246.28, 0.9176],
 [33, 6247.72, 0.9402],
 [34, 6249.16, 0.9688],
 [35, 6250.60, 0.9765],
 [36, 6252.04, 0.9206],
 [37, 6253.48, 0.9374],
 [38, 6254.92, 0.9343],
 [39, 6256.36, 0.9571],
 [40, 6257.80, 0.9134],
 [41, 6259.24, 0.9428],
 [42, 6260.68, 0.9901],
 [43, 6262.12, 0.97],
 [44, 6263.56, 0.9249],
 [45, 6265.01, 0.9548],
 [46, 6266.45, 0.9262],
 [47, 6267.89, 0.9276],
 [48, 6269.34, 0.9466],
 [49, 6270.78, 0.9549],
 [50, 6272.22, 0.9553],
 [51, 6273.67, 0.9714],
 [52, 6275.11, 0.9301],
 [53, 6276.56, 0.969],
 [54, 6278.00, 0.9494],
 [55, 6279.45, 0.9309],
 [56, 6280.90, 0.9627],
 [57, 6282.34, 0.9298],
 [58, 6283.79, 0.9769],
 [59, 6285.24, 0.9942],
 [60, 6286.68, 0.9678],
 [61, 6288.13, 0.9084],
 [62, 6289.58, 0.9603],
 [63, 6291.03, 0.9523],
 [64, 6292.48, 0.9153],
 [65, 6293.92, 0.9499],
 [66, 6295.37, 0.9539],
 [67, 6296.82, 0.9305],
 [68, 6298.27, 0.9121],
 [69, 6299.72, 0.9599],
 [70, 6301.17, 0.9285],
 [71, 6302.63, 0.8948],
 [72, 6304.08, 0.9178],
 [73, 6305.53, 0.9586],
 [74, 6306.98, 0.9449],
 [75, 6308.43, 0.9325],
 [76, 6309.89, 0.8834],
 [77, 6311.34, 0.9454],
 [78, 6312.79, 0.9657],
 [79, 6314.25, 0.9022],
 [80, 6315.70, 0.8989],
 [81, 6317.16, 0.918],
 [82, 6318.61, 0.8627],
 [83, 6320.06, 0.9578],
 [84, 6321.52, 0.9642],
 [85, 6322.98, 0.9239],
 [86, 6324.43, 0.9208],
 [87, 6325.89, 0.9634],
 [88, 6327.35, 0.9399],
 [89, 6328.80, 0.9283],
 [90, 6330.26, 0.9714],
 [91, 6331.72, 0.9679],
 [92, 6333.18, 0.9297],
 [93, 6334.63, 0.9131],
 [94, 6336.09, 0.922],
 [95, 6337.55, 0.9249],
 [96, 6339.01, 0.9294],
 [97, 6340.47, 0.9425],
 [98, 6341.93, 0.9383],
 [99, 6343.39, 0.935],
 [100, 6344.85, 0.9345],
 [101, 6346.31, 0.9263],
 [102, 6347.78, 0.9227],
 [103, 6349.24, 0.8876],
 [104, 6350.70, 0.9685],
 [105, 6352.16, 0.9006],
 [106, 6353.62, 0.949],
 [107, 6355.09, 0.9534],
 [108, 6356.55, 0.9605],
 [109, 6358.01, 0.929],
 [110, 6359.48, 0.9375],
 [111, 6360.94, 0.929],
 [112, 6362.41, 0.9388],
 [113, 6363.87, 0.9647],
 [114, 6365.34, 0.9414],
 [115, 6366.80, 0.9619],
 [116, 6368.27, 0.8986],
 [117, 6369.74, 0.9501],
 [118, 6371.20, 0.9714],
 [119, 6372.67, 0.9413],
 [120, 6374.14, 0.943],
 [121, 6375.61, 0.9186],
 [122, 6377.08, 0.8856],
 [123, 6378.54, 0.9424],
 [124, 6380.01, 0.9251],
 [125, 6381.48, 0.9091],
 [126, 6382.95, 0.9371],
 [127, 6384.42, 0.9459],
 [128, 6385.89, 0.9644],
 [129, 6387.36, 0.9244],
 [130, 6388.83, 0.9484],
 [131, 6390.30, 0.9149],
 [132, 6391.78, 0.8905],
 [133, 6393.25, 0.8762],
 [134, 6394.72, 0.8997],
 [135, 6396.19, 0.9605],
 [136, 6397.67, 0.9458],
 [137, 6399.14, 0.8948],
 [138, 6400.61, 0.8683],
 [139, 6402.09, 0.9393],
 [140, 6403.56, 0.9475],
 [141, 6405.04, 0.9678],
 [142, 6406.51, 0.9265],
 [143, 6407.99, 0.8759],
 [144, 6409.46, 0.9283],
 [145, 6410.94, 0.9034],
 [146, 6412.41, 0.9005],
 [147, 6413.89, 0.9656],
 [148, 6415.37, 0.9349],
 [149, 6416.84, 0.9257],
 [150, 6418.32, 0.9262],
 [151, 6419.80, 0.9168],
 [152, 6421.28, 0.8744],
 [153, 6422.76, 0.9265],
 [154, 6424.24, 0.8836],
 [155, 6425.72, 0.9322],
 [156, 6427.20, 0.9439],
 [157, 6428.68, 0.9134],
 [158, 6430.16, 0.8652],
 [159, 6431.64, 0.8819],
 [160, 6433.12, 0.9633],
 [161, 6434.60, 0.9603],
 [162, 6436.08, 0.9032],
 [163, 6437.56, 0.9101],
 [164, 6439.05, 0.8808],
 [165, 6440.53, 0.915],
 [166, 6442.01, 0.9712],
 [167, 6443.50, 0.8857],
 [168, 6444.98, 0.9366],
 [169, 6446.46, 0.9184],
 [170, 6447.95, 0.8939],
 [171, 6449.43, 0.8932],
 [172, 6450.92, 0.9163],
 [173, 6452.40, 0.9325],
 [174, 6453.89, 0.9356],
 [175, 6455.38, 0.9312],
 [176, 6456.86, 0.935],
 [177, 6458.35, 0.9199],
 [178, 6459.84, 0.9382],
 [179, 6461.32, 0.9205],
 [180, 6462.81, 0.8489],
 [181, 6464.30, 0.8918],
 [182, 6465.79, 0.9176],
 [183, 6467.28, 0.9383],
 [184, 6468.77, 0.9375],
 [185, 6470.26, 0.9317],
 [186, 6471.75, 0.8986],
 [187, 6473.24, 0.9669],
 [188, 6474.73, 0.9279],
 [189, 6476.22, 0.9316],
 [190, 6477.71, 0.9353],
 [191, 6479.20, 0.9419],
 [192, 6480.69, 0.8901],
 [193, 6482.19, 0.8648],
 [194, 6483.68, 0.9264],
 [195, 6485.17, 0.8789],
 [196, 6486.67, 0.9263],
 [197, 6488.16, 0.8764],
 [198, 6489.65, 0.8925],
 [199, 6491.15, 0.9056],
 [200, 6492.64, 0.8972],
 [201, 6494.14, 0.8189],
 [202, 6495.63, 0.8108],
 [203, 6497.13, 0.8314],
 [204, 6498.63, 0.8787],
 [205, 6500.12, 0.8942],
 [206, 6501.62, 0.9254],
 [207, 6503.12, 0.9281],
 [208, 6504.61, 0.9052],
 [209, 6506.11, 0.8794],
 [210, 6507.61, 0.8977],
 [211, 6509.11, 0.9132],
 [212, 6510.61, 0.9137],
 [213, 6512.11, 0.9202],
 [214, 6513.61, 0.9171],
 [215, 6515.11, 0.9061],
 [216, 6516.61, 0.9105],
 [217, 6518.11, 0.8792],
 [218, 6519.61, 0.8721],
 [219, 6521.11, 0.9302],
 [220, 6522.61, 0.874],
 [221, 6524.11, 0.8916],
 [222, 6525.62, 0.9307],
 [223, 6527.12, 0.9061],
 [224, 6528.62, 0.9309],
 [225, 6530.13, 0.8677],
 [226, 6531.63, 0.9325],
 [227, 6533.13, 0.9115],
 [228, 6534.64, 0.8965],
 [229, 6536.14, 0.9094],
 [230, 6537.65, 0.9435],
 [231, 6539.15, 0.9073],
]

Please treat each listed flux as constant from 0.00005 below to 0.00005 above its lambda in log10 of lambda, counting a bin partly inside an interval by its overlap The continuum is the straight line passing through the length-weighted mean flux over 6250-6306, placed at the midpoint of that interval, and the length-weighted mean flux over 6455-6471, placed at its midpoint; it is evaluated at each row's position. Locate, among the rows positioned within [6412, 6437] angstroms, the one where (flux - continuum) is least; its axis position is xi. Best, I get 6430.16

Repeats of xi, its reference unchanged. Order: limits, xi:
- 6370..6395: 6393.25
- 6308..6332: 6318.61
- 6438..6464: 6462.81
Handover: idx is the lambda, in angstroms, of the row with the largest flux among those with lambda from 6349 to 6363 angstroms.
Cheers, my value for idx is 6350.70 angstroms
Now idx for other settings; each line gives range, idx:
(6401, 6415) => 6405.04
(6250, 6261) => 6260.68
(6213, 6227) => 6216.15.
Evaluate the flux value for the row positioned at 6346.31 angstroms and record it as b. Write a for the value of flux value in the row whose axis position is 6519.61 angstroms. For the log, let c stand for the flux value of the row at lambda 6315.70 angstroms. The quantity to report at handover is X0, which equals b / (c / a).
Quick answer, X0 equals 0.899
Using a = 0.8721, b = 0.9263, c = 0.8989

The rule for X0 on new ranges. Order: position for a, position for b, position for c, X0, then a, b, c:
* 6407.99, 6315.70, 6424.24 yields 0.891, 0.8759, 0.8989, 0.8836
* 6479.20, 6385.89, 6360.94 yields 0.978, 0.9419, 0.9644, 0.929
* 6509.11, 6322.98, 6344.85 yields 0.903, 0.9132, 0.9239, 0.9345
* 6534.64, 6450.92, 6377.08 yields 0.928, 0.8965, 0.9163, 0.8856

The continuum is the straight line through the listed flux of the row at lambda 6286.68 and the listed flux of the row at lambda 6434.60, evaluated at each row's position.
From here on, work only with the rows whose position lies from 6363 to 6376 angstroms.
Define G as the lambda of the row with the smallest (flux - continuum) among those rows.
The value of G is 6368.27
